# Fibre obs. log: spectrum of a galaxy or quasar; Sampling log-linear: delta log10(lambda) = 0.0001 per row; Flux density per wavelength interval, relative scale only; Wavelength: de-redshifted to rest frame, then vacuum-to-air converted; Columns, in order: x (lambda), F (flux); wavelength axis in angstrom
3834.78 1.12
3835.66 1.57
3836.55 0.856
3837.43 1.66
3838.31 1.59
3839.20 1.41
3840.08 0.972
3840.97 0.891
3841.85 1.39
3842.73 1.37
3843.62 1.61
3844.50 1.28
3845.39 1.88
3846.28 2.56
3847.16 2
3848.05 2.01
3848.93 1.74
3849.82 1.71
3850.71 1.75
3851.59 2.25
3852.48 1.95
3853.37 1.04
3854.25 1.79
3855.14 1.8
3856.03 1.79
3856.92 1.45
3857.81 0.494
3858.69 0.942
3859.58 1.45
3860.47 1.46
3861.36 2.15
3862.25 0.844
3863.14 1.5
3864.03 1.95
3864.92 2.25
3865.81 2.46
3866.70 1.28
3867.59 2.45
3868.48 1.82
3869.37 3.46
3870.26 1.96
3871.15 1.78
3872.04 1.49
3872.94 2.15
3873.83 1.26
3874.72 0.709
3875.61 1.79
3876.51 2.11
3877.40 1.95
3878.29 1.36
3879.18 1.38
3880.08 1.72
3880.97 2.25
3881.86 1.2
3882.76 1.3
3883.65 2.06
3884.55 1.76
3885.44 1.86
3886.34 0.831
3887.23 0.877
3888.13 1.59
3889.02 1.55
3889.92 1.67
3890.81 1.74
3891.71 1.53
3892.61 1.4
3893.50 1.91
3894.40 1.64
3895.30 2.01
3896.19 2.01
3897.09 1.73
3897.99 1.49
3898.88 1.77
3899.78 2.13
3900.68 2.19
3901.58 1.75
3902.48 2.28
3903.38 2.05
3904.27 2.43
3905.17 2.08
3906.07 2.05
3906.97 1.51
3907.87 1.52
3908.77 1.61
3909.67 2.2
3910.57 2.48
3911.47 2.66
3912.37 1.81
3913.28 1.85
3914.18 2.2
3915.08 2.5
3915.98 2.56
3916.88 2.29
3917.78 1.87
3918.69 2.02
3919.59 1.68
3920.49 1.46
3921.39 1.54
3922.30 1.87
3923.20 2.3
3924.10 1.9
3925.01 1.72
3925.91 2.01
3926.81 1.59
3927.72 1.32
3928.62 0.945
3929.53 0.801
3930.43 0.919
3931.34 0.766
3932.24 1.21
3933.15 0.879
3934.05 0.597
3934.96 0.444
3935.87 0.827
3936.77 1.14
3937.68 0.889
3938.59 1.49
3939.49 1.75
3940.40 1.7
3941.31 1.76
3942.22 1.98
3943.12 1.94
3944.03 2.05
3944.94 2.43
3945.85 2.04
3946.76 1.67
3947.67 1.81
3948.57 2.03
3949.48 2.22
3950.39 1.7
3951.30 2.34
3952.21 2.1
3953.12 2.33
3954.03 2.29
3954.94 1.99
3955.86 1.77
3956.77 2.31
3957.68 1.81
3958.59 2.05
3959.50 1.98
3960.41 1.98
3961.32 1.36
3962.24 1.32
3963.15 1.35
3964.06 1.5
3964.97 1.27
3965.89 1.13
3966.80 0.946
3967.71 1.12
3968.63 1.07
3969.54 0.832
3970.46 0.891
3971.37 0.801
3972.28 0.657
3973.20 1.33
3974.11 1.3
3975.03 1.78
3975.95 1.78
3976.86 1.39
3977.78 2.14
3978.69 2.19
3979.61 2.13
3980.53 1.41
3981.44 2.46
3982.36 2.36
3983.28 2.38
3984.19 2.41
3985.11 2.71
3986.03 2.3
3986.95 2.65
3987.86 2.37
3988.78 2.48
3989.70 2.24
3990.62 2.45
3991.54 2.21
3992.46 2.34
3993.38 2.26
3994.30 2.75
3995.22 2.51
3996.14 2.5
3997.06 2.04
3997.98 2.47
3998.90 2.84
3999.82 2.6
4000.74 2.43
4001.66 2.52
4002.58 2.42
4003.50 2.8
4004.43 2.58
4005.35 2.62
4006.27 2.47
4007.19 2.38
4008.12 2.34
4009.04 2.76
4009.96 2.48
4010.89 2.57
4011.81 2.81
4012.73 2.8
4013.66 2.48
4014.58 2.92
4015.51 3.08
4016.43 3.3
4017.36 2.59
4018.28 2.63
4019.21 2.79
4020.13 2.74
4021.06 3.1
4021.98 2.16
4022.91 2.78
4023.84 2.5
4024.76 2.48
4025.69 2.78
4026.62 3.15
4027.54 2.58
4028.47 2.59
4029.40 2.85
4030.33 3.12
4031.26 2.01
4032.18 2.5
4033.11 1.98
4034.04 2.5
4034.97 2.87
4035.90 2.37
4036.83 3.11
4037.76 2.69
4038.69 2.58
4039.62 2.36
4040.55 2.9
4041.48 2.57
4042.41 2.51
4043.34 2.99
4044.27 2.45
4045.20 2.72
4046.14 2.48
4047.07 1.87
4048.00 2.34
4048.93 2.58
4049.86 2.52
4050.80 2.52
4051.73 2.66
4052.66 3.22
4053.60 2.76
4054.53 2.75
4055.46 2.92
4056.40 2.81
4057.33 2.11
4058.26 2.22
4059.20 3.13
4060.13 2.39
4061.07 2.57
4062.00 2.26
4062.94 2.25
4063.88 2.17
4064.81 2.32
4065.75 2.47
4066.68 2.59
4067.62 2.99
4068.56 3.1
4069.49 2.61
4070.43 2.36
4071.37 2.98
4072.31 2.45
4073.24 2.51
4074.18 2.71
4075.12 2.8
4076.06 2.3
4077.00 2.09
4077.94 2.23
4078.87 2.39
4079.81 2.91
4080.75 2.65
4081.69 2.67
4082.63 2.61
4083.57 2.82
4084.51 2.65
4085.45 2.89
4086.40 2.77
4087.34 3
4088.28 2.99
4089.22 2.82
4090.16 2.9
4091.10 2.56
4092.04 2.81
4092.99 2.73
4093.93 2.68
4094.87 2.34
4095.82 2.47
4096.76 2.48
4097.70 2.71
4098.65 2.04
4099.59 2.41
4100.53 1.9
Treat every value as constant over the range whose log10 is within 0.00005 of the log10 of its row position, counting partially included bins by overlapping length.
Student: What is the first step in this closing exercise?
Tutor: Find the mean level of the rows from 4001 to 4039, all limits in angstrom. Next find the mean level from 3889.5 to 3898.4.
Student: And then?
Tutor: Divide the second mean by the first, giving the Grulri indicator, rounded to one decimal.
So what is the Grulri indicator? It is 0.6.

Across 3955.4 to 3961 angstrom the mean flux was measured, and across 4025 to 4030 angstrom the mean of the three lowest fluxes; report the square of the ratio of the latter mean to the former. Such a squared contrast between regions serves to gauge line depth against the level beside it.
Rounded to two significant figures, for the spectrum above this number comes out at 1.8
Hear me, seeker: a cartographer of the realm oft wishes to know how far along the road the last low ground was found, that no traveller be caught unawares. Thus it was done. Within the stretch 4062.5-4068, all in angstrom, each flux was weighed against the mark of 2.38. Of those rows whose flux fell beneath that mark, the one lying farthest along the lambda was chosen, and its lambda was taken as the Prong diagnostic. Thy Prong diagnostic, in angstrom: 4064.81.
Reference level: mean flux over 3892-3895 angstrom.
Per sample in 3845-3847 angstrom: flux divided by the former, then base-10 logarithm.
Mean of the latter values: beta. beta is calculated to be 0.12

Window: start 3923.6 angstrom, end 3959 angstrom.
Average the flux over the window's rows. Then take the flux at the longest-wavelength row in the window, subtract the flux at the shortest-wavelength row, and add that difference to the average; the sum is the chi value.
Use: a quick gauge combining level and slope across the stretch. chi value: 1.78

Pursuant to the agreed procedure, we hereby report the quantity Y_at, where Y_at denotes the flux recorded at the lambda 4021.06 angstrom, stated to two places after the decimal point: 3.10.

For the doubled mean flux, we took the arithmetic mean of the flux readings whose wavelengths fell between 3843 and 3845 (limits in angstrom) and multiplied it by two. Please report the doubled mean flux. 2.9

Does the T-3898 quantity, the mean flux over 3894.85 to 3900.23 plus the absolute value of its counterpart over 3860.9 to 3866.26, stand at 3.7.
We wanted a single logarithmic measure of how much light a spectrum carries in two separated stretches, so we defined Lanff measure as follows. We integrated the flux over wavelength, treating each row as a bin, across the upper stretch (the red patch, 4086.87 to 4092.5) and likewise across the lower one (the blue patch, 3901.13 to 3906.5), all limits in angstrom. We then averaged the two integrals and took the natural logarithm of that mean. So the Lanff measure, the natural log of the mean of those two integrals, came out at 2.62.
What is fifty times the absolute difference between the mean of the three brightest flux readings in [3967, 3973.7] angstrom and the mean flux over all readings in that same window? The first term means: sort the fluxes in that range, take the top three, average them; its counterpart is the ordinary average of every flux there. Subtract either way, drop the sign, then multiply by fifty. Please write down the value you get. 11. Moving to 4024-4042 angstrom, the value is 25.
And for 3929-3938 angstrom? 12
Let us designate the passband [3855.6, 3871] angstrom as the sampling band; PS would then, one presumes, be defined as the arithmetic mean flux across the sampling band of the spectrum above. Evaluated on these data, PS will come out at 1.75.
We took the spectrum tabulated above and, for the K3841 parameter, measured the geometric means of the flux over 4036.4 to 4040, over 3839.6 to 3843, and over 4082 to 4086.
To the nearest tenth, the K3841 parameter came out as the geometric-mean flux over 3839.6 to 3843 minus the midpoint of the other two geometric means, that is -1.6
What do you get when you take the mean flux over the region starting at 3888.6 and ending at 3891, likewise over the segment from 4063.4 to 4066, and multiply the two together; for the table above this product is 3.8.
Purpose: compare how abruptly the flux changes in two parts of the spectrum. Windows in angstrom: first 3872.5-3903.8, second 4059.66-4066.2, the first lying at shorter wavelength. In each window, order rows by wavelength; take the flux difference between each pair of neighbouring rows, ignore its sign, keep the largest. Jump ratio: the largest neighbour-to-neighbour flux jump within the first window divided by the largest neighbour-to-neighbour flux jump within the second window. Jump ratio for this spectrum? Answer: 3.5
